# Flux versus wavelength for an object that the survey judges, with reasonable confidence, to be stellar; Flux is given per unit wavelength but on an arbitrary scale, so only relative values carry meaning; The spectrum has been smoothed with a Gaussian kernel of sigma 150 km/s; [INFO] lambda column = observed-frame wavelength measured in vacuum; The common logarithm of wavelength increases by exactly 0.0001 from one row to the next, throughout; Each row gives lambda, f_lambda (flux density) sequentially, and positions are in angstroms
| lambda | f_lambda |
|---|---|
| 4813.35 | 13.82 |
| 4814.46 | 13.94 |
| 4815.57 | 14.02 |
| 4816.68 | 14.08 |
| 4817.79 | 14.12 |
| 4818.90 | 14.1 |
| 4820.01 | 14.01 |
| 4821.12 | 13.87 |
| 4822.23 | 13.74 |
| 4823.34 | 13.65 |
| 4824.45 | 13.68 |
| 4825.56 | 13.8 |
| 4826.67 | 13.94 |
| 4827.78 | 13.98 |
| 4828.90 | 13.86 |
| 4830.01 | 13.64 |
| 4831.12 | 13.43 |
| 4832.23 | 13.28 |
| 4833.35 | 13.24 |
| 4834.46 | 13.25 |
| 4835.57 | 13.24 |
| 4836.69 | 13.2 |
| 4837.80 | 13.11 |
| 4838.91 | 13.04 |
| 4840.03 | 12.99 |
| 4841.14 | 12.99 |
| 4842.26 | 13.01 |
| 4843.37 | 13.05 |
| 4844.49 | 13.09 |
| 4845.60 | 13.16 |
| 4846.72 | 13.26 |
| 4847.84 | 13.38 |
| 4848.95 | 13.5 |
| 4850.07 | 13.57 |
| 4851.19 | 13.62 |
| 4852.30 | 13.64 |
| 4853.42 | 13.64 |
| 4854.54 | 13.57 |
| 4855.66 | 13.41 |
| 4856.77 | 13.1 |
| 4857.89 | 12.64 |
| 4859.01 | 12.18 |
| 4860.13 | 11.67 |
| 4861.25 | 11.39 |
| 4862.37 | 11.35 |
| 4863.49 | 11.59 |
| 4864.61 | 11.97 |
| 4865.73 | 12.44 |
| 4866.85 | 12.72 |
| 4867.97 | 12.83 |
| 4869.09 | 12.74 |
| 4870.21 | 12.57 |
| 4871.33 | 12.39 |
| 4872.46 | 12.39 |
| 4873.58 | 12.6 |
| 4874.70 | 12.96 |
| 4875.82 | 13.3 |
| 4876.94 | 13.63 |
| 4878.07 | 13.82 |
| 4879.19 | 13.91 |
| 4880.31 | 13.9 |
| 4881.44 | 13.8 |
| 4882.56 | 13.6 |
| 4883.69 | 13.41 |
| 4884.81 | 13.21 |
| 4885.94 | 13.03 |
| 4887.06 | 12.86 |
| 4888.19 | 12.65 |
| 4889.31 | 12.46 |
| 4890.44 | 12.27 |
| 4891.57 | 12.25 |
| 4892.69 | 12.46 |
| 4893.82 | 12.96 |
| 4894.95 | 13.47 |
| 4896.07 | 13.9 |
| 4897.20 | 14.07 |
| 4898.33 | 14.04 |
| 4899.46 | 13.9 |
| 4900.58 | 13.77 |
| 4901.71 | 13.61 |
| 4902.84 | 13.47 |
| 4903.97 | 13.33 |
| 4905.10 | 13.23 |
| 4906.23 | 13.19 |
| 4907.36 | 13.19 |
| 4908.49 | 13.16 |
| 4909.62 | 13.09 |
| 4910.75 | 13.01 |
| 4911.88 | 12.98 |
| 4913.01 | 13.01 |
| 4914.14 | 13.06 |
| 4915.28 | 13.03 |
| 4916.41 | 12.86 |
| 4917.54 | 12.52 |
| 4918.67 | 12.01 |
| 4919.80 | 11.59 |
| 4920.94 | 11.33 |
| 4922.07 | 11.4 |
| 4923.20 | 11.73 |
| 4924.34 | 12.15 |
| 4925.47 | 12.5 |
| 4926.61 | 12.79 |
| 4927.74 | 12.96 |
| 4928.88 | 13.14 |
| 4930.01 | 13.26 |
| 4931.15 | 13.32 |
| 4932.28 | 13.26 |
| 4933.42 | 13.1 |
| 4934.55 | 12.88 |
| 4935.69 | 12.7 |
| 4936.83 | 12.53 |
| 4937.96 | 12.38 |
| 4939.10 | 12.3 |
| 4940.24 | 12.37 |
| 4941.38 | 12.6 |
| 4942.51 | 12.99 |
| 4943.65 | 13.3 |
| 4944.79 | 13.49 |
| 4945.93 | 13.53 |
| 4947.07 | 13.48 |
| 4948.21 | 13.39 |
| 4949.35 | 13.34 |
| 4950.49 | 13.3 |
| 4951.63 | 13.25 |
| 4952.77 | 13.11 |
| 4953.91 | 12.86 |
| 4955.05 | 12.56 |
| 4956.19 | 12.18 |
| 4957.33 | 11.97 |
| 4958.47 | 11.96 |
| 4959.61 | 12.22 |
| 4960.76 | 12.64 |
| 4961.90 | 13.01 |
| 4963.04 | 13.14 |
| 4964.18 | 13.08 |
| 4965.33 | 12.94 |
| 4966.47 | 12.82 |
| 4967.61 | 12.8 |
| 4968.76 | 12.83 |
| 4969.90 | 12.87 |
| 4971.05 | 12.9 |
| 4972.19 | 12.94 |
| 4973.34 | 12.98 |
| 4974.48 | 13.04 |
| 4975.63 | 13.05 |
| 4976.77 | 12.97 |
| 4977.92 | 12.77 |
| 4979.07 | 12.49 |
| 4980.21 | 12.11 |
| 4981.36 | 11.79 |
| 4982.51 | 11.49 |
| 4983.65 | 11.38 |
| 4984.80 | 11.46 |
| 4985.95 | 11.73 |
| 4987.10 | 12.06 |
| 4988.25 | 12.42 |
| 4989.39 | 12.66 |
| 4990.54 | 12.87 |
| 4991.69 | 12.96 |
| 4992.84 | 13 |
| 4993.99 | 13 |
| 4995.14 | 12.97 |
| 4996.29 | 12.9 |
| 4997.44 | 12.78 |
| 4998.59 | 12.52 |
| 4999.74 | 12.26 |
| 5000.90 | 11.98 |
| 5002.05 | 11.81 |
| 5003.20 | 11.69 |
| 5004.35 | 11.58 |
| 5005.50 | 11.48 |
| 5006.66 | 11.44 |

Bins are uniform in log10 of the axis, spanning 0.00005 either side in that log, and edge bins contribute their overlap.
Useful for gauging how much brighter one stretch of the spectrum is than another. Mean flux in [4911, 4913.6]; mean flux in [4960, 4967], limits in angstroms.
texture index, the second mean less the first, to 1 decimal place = -0.1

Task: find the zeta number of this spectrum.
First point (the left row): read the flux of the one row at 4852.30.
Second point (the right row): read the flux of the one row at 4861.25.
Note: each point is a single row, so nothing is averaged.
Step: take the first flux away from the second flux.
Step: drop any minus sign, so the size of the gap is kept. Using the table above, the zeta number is 2.25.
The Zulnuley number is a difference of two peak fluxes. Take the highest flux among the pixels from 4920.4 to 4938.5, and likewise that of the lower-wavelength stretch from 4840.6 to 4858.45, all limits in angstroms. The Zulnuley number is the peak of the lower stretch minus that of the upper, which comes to 0.32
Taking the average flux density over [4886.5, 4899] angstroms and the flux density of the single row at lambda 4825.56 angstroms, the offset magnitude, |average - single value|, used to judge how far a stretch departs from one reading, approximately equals 0.76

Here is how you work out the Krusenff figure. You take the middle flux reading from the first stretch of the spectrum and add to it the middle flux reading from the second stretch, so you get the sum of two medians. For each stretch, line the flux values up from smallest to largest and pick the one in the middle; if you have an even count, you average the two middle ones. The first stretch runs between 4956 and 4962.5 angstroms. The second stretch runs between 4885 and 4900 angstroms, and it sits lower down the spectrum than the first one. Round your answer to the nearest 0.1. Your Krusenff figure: 25.2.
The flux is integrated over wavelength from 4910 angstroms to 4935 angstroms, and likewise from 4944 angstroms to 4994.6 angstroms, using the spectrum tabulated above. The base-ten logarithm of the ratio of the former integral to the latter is -0.31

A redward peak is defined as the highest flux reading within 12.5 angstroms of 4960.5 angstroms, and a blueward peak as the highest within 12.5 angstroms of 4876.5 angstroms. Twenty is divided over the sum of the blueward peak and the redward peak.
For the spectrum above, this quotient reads 0.733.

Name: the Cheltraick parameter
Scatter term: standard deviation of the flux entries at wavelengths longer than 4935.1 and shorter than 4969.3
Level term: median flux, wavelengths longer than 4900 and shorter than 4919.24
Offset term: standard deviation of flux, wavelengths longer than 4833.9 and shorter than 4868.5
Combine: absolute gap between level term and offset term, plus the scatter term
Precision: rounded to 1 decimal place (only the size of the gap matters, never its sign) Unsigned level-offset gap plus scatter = 12.9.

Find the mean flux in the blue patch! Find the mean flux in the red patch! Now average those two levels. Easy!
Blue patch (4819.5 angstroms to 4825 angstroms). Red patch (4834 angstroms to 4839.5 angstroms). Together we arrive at 13.48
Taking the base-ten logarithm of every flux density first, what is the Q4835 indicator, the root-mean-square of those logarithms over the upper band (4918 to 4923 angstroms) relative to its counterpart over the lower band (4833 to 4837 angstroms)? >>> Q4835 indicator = 0.95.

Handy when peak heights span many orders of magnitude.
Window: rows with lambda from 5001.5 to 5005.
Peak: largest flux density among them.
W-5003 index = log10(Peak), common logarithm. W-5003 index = 1.07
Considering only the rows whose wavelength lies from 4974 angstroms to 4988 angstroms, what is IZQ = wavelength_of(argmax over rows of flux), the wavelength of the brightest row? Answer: 4975.63 angstroms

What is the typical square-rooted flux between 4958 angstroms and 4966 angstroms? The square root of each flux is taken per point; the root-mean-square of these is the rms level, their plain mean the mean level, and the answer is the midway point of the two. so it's 3.57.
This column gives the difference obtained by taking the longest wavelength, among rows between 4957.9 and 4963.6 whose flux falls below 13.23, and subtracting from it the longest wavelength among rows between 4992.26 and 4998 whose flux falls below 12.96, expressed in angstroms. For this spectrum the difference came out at -34.4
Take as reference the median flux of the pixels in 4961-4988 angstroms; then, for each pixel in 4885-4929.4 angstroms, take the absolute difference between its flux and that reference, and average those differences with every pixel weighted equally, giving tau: 0.54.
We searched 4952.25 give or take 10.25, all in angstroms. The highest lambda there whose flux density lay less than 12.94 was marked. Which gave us 4960.76 angstroms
